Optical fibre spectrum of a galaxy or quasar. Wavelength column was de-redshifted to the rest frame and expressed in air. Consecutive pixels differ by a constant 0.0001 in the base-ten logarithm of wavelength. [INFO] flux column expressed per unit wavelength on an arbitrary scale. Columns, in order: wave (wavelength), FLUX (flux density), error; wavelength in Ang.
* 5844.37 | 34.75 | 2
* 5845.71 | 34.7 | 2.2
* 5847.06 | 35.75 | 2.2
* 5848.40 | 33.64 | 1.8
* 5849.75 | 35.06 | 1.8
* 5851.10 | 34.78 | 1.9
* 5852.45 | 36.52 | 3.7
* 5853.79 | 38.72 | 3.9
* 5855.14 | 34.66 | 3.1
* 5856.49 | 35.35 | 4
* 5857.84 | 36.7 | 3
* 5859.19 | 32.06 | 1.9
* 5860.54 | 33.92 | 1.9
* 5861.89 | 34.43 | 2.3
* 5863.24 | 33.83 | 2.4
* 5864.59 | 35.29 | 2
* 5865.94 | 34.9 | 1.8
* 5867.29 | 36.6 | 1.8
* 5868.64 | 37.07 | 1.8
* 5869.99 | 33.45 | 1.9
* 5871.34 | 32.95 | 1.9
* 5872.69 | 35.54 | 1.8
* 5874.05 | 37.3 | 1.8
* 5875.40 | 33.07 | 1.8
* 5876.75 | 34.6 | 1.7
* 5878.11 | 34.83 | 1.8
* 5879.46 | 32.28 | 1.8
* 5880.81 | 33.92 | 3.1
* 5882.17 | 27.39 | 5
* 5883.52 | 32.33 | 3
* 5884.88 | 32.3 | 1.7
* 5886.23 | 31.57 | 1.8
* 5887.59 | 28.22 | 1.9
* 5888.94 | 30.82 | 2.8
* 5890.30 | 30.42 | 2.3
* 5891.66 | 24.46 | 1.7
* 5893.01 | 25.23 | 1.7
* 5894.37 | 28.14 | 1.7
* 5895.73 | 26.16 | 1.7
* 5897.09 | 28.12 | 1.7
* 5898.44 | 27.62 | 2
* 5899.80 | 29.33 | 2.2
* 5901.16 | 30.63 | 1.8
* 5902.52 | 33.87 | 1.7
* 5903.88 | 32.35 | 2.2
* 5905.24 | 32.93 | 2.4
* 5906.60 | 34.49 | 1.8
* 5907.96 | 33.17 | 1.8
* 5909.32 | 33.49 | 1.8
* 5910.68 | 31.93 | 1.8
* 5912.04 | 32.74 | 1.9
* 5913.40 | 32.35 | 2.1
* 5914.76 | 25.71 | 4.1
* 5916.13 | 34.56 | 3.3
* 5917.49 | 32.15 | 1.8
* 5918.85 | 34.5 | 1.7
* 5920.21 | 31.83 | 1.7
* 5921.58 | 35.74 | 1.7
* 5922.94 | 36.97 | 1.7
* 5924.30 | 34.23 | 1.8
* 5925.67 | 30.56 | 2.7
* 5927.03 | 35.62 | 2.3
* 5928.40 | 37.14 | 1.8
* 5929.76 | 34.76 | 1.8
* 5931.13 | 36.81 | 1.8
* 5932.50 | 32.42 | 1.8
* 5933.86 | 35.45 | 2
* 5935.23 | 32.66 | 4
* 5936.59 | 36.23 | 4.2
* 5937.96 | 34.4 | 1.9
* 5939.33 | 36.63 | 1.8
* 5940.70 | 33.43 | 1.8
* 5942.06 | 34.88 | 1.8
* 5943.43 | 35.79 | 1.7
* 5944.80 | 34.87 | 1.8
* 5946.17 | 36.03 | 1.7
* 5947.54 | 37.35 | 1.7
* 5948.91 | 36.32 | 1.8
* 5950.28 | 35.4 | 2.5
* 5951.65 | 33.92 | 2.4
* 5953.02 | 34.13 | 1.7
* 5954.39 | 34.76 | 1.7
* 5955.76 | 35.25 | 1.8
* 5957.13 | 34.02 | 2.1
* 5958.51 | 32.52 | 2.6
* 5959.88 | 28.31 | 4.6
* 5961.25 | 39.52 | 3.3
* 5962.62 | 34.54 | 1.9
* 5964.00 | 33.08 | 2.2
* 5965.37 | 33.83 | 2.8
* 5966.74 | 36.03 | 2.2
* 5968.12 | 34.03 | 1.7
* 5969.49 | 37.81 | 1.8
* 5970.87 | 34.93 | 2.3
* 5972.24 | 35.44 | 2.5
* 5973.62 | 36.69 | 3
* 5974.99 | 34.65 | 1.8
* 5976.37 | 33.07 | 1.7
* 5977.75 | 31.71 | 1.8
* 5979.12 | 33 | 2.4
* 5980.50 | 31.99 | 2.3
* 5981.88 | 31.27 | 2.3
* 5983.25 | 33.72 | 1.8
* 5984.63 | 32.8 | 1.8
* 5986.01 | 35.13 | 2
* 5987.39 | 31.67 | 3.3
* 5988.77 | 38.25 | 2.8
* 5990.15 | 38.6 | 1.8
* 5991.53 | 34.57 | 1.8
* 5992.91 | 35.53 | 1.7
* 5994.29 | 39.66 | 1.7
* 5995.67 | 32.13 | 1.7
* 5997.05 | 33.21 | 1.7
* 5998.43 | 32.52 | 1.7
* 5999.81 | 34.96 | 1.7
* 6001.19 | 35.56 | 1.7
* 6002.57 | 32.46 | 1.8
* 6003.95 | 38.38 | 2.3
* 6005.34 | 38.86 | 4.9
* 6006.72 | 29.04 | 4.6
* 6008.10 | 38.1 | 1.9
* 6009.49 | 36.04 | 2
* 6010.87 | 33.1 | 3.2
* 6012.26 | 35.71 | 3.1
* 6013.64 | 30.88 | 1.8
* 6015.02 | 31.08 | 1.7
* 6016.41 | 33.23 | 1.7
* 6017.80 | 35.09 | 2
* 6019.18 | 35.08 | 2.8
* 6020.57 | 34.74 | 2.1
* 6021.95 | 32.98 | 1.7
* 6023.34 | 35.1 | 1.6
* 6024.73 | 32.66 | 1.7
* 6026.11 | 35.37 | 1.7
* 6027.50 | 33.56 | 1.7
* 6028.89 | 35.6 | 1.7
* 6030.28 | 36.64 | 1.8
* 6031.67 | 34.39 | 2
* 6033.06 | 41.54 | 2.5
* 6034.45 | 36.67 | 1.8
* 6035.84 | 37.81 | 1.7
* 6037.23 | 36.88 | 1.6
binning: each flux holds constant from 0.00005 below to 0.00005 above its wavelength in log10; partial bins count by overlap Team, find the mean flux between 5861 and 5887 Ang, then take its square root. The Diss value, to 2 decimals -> 5.82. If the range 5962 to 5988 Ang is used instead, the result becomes 5.83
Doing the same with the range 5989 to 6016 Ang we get 5.90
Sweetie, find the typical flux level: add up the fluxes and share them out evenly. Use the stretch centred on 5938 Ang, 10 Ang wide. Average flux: 34.8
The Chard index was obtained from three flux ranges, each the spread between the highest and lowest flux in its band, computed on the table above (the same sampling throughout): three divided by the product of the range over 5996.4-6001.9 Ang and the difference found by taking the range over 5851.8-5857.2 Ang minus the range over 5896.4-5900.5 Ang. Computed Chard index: 0.4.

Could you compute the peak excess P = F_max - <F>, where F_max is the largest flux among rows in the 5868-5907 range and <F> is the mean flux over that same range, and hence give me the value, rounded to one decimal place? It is 5.9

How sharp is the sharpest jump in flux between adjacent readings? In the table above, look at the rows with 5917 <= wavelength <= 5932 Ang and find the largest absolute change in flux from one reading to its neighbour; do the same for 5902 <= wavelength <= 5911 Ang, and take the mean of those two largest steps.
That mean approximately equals 3.3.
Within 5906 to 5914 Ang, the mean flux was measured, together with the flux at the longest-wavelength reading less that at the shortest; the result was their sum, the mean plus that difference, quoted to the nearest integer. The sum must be 31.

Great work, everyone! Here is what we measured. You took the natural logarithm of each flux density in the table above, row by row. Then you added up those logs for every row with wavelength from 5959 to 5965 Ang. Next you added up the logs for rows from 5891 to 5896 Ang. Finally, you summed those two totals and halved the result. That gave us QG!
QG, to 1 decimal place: 13.5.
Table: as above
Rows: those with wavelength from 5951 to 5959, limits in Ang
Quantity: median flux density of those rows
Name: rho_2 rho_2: 34.1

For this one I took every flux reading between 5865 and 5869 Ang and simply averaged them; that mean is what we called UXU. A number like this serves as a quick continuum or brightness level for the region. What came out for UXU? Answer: 36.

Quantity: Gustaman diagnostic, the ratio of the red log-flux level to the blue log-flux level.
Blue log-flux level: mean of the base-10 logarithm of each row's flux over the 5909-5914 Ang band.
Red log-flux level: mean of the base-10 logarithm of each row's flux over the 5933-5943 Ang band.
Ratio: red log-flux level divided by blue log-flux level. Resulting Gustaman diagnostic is 1.02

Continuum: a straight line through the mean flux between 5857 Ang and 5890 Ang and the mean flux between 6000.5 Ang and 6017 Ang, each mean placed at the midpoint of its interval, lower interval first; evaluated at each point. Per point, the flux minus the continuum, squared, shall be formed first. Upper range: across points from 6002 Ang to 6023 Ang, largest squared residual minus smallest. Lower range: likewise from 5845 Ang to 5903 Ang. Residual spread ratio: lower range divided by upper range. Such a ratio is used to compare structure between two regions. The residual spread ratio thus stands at 3.0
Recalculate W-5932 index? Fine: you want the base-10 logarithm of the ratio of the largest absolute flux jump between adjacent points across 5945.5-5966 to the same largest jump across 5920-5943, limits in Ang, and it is 0.3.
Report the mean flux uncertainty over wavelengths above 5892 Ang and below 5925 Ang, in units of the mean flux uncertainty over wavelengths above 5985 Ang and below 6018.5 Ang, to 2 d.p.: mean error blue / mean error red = 0.88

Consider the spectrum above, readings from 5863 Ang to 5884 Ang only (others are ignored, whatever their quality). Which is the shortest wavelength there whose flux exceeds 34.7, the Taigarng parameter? 5864.59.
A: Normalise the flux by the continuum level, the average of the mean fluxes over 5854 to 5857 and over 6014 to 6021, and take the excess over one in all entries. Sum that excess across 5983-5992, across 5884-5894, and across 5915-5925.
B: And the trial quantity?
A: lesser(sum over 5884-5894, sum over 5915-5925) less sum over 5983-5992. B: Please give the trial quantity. -1.2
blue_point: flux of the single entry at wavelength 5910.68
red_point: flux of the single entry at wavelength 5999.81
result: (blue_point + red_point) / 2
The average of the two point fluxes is 33.4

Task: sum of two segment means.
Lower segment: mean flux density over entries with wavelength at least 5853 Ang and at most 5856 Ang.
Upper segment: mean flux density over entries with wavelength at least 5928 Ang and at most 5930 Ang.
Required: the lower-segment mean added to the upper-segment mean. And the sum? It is 73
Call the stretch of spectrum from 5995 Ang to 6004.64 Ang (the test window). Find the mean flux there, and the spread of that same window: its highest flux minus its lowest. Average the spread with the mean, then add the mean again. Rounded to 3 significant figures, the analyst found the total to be 54.4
